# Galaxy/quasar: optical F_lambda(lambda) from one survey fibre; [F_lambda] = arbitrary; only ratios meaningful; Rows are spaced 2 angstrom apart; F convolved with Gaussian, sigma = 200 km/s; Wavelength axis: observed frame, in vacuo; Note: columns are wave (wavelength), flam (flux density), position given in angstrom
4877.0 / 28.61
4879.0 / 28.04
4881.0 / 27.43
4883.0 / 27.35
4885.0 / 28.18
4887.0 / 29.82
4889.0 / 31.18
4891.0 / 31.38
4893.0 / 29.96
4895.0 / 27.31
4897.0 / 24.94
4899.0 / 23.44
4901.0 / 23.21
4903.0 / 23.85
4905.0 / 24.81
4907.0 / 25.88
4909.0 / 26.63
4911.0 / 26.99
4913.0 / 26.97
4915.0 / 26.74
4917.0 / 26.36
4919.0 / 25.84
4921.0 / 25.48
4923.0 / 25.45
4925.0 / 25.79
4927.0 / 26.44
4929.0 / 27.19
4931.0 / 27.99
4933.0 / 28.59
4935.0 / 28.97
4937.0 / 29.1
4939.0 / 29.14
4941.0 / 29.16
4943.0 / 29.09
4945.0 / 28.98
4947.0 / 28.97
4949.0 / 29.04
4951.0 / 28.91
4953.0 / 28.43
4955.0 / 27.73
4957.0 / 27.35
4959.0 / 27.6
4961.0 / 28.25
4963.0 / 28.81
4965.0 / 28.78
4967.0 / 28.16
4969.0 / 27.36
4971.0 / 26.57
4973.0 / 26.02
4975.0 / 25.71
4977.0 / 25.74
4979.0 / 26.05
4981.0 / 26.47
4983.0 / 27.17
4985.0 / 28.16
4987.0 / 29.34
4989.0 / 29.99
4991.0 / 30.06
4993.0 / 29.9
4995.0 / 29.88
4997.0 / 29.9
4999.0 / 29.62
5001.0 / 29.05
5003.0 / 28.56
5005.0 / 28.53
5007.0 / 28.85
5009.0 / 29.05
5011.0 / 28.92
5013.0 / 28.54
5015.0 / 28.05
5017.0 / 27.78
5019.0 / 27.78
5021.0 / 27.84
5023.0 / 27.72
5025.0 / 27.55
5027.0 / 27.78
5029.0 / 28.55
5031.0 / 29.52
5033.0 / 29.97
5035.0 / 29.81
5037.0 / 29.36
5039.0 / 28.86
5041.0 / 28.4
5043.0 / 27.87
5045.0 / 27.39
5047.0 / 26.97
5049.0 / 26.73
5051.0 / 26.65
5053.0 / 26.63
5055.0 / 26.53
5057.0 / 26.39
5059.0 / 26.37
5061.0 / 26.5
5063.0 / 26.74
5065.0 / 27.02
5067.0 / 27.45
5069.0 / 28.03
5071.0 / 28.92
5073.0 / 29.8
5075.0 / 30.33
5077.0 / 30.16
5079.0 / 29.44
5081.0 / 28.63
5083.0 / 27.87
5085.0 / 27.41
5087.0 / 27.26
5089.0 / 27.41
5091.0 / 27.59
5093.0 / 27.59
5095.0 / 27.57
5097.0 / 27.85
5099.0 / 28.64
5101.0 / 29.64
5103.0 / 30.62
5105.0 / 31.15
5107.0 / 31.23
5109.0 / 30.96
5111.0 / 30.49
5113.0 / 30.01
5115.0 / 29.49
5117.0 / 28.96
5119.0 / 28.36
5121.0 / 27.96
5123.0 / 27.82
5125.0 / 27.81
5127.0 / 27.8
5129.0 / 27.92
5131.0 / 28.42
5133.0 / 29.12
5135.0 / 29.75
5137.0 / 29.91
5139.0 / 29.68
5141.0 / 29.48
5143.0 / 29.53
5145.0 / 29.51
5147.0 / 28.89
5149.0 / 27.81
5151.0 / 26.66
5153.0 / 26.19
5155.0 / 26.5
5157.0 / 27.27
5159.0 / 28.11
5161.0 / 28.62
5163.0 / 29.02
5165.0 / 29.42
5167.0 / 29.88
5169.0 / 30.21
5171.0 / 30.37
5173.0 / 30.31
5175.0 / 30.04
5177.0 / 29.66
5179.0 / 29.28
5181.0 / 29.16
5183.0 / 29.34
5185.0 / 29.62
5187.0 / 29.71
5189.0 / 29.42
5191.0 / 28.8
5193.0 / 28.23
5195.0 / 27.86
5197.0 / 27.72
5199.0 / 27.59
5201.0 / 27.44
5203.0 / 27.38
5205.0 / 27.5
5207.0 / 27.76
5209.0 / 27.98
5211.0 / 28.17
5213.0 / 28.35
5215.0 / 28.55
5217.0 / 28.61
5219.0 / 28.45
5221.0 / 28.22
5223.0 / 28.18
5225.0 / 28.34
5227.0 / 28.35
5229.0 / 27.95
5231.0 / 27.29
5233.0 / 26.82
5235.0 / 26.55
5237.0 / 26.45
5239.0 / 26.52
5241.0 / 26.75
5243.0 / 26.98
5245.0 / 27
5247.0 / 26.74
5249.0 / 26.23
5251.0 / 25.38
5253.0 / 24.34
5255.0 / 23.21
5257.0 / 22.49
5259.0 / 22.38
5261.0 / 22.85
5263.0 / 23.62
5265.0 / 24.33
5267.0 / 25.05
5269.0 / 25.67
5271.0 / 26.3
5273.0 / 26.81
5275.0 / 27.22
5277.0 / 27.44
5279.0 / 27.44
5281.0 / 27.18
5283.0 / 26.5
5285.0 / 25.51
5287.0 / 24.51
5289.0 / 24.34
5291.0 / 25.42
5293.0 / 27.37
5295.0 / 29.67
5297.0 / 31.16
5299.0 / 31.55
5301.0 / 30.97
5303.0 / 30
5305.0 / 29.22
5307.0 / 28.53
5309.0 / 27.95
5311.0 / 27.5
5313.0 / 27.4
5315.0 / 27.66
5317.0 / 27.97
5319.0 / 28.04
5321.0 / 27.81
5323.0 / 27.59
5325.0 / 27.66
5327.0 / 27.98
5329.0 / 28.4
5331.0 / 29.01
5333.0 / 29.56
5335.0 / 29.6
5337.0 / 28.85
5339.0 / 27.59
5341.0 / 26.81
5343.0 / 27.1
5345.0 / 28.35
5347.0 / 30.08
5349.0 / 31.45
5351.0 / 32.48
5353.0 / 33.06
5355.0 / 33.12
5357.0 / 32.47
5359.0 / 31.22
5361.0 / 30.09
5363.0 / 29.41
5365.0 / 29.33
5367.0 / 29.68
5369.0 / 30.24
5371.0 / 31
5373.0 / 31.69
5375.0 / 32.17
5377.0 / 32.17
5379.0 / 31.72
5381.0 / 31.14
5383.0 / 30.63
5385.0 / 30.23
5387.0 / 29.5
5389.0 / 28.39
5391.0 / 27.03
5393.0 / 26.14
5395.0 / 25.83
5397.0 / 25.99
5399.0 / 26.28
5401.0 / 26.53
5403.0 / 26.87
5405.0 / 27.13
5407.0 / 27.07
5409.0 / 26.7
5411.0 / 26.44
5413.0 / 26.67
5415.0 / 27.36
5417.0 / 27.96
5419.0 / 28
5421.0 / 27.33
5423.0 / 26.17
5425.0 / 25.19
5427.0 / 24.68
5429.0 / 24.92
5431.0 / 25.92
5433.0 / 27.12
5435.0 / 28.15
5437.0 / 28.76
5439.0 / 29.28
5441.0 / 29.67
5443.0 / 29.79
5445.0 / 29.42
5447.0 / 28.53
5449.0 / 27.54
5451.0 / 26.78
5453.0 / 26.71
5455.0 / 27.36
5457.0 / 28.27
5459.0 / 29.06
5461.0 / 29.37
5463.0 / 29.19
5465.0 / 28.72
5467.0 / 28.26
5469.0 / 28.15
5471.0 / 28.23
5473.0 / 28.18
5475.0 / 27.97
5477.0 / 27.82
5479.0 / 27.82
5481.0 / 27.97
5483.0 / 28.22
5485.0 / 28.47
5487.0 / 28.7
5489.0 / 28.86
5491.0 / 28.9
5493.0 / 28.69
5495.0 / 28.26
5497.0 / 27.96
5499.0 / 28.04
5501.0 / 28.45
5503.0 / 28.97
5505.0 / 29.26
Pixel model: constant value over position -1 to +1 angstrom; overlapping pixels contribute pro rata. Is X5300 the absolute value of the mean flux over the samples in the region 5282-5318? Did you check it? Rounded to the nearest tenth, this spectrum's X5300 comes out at 28.0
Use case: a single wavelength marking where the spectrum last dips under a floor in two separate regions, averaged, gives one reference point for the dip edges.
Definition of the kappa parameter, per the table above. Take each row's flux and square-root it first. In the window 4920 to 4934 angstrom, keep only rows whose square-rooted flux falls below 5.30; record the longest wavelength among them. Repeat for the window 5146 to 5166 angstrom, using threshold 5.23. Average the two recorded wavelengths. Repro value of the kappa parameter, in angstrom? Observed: 5044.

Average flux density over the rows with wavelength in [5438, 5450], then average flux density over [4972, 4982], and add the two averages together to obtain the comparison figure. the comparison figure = 55.0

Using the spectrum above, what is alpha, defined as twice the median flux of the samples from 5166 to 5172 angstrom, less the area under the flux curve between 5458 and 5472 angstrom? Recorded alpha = -342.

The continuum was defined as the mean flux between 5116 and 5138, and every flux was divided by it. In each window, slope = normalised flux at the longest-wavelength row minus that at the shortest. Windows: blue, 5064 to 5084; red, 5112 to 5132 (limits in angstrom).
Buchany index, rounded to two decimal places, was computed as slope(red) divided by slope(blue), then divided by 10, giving -0.19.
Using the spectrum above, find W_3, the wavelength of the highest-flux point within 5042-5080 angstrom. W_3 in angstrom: 5075.0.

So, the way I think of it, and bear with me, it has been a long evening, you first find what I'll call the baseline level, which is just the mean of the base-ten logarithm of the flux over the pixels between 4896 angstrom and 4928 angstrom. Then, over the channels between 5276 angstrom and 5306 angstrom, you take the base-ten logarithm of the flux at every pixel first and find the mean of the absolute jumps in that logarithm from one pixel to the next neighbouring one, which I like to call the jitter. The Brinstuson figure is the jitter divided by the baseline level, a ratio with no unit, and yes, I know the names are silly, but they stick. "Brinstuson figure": 0.010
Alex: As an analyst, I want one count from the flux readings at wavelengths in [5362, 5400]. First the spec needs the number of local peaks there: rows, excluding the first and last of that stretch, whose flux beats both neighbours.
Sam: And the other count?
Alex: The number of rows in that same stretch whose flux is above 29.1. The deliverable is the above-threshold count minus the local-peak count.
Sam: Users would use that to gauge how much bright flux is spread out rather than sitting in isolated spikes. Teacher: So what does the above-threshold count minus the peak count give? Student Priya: 13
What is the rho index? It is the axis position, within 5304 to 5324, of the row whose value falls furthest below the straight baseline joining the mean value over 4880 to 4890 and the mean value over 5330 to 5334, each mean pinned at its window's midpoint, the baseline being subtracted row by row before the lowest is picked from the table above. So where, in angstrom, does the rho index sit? 5313.0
